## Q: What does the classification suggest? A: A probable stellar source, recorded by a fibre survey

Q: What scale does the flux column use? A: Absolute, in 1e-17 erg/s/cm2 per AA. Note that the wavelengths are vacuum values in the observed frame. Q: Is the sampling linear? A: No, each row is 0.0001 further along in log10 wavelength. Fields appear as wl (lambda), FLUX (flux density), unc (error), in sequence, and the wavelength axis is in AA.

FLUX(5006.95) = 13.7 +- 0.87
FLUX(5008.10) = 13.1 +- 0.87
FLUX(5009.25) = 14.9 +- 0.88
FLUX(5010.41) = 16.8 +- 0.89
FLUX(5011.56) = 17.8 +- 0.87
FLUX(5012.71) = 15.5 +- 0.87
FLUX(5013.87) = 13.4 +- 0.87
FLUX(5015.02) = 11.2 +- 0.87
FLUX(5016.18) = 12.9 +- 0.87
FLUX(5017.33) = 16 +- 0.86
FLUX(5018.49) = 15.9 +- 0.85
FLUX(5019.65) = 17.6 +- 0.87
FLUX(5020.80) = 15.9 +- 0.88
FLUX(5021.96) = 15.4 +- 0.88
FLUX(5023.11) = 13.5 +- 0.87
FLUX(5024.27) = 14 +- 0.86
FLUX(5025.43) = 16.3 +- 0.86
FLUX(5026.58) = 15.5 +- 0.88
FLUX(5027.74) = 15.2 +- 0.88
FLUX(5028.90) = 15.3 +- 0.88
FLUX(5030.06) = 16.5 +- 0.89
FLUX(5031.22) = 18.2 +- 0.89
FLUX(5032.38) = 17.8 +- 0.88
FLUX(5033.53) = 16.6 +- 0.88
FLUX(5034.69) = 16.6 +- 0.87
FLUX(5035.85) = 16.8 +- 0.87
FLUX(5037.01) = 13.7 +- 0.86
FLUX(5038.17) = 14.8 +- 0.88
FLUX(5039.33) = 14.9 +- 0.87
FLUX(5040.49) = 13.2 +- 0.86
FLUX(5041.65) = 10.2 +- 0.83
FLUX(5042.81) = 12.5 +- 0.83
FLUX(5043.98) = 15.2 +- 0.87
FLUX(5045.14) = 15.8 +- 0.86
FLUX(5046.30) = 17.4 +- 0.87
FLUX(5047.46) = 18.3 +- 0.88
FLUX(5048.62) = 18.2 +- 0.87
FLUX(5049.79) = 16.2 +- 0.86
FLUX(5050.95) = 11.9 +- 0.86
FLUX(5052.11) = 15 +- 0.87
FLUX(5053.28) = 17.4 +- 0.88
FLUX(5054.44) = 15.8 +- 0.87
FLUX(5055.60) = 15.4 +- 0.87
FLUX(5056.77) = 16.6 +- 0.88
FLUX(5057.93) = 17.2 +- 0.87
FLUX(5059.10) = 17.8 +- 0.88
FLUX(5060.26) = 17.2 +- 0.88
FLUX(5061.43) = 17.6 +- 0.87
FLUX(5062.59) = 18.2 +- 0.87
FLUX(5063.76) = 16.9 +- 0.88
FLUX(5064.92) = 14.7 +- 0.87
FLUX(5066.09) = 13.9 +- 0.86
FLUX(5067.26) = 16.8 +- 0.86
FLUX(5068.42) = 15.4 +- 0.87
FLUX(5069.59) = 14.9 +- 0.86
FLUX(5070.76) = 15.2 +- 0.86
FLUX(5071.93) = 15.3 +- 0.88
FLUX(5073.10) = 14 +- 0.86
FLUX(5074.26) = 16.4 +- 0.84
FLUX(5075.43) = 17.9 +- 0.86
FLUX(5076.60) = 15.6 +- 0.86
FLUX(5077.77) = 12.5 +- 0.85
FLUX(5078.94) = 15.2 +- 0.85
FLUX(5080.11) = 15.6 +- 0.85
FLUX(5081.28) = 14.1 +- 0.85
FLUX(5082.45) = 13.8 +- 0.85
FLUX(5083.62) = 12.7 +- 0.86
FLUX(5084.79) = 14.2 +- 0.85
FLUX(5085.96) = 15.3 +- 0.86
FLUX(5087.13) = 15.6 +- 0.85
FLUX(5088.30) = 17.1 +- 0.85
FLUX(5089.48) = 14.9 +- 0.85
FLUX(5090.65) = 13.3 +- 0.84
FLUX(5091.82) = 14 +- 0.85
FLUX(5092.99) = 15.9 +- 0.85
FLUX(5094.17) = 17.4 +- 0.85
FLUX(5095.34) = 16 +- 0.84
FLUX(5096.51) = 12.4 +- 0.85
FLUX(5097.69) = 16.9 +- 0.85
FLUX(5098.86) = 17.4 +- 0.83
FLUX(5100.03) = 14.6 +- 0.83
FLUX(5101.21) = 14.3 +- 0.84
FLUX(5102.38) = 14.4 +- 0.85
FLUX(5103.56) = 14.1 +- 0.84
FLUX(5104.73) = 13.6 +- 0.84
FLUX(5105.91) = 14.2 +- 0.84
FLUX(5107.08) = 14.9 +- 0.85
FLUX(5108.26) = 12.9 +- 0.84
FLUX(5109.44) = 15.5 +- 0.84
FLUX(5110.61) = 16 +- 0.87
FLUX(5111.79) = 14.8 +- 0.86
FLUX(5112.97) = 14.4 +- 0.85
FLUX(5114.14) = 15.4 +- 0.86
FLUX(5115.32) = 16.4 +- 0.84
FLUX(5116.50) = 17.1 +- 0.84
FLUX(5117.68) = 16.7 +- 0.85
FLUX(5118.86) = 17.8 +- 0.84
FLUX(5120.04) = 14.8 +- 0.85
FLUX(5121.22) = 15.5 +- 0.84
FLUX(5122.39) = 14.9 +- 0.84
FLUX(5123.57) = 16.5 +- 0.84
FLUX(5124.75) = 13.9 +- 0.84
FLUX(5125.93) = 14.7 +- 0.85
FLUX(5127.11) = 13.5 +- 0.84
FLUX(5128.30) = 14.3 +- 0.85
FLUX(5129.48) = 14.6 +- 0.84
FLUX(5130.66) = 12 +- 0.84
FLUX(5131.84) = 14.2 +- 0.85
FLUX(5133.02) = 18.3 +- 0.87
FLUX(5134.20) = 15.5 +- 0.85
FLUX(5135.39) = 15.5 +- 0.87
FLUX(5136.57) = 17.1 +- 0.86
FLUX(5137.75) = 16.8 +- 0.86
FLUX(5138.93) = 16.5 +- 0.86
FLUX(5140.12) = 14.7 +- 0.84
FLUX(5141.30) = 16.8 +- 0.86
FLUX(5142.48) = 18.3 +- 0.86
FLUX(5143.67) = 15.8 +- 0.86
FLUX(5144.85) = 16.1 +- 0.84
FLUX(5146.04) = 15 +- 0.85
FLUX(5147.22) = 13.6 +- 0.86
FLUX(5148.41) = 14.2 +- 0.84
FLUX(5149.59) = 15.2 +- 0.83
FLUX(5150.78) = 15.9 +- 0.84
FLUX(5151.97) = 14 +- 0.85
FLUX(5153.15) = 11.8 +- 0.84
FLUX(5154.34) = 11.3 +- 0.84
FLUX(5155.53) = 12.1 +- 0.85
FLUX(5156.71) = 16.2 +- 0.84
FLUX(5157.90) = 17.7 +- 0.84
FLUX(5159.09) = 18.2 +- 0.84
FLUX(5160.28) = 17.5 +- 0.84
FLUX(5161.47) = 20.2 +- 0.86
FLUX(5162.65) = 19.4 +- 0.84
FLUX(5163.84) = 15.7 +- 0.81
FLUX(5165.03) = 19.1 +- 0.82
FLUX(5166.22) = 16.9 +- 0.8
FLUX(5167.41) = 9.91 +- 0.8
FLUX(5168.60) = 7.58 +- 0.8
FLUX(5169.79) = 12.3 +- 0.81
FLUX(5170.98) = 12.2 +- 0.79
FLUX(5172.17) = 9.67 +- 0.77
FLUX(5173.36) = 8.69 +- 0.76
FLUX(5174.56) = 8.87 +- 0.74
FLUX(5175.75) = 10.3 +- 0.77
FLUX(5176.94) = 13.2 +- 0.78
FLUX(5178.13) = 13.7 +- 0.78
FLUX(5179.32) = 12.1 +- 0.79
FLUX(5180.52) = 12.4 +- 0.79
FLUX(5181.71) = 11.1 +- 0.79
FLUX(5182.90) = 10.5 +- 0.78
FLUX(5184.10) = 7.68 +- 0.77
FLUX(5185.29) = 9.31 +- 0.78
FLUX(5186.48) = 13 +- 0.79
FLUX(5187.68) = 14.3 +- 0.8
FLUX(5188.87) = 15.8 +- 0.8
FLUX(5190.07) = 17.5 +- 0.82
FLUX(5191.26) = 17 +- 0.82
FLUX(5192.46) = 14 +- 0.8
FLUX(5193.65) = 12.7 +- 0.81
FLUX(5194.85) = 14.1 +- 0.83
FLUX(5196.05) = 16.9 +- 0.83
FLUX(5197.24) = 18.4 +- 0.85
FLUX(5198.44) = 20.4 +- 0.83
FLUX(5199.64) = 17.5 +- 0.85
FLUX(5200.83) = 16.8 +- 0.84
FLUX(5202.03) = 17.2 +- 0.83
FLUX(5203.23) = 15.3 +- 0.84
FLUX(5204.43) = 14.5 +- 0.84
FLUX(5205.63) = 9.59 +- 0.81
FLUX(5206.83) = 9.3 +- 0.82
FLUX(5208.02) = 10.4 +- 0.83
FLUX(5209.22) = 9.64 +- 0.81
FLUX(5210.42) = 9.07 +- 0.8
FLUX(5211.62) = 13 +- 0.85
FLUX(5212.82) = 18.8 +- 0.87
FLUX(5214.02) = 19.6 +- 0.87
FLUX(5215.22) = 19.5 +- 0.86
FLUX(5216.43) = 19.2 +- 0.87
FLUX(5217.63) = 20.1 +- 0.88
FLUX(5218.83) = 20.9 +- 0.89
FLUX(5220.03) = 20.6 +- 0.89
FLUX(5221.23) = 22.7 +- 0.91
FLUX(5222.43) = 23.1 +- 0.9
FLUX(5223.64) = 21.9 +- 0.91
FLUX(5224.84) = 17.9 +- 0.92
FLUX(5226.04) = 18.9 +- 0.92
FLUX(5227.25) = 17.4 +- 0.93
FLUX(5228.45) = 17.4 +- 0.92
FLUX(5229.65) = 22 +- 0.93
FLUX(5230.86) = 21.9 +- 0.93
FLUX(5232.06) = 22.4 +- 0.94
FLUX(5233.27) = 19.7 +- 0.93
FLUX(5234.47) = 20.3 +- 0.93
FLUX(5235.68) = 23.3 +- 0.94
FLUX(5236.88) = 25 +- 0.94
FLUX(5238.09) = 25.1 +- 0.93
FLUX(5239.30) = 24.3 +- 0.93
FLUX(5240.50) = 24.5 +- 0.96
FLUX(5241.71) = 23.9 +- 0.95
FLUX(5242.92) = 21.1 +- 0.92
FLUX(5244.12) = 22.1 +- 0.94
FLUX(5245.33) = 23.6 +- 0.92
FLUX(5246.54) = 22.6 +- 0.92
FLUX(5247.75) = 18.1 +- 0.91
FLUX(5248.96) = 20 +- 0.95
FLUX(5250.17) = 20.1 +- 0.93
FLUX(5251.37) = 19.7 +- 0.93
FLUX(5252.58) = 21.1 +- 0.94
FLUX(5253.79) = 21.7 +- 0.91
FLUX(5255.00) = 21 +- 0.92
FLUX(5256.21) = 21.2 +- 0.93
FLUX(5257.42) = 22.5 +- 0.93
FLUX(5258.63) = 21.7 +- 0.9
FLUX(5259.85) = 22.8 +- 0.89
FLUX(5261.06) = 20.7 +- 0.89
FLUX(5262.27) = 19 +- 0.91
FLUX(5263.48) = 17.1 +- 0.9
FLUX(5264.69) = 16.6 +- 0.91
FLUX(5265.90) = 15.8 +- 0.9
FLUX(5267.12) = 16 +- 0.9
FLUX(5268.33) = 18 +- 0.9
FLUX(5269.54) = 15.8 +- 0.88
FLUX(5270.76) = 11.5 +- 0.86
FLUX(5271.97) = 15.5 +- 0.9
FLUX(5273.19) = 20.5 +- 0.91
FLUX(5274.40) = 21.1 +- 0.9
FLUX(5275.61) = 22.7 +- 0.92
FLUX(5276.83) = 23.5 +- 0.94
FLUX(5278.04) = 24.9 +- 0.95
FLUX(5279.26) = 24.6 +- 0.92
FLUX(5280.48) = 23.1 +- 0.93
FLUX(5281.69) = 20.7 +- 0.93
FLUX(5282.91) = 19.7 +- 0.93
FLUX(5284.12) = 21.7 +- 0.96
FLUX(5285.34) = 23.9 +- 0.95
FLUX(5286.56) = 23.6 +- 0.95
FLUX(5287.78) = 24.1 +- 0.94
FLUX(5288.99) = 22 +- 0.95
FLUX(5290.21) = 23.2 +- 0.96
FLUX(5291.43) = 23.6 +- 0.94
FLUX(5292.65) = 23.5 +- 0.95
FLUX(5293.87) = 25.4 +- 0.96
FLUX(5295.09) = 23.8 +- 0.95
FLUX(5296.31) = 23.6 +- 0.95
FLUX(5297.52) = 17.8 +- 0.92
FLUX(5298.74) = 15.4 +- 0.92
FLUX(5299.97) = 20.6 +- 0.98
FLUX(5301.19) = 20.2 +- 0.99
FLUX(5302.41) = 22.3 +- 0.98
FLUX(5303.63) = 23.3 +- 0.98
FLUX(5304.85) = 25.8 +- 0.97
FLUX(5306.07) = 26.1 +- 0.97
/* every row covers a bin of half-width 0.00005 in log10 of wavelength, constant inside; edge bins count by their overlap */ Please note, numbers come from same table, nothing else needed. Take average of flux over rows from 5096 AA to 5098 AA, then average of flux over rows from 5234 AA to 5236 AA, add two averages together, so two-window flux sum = 36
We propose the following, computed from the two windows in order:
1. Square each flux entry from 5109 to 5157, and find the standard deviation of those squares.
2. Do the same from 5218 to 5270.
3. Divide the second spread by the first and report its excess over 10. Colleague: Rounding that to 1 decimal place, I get -7.9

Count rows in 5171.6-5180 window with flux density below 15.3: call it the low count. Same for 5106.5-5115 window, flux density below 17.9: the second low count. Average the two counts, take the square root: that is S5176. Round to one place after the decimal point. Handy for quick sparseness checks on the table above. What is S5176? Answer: 2.6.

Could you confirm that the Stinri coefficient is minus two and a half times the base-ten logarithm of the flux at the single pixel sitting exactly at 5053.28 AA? -3.10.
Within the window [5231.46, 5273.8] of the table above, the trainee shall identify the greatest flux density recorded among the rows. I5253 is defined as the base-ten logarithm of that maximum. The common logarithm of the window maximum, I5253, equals 1.40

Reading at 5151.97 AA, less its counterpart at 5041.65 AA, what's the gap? 3.8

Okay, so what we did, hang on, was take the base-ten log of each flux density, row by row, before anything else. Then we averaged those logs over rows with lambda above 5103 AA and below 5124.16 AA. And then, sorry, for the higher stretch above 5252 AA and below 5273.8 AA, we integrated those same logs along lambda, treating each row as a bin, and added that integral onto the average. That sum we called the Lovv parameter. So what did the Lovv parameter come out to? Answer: 28.8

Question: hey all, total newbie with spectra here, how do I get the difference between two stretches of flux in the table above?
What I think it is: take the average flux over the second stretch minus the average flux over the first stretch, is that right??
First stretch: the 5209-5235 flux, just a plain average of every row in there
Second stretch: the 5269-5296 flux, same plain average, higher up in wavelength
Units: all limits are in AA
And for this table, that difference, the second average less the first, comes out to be 3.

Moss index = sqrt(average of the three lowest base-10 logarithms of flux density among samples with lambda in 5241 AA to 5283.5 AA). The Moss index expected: 1.07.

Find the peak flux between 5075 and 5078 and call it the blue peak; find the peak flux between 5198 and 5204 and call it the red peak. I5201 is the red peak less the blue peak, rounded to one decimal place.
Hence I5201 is 2.5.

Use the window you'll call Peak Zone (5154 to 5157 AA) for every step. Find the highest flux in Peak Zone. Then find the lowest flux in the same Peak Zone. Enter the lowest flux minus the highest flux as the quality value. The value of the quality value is -4.9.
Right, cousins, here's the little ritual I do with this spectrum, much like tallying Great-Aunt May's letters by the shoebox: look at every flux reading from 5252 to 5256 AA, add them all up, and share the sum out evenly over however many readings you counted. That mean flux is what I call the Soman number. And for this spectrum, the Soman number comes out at 21.3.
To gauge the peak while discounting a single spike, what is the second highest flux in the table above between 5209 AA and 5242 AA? 25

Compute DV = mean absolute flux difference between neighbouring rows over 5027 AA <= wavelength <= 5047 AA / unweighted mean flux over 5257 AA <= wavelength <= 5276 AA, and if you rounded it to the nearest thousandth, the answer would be 0.071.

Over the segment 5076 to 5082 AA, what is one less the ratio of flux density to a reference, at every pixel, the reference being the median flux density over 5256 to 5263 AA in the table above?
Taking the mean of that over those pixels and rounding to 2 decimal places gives 0.32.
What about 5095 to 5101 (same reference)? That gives 0.28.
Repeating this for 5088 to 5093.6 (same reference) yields 0.30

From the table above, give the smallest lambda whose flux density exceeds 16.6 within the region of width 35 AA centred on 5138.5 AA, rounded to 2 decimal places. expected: 5133.02 AA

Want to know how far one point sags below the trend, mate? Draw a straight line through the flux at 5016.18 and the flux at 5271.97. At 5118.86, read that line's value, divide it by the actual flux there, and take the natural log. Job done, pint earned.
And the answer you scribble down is -0.24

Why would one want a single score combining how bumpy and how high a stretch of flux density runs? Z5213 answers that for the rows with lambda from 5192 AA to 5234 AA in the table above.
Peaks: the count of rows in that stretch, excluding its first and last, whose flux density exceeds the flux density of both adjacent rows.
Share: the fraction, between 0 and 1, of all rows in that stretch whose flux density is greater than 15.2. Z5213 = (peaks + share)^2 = 94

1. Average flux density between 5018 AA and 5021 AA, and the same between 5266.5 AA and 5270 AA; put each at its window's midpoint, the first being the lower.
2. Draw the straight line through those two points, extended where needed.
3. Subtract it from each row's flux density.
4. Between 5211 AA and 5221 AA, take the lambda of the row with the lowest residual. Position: 5211.62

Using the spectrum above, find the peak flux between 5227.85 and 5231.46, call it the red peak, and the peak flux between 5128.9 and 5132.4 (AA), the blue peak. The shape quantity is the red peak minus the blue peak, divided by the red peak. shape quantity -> 0.3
